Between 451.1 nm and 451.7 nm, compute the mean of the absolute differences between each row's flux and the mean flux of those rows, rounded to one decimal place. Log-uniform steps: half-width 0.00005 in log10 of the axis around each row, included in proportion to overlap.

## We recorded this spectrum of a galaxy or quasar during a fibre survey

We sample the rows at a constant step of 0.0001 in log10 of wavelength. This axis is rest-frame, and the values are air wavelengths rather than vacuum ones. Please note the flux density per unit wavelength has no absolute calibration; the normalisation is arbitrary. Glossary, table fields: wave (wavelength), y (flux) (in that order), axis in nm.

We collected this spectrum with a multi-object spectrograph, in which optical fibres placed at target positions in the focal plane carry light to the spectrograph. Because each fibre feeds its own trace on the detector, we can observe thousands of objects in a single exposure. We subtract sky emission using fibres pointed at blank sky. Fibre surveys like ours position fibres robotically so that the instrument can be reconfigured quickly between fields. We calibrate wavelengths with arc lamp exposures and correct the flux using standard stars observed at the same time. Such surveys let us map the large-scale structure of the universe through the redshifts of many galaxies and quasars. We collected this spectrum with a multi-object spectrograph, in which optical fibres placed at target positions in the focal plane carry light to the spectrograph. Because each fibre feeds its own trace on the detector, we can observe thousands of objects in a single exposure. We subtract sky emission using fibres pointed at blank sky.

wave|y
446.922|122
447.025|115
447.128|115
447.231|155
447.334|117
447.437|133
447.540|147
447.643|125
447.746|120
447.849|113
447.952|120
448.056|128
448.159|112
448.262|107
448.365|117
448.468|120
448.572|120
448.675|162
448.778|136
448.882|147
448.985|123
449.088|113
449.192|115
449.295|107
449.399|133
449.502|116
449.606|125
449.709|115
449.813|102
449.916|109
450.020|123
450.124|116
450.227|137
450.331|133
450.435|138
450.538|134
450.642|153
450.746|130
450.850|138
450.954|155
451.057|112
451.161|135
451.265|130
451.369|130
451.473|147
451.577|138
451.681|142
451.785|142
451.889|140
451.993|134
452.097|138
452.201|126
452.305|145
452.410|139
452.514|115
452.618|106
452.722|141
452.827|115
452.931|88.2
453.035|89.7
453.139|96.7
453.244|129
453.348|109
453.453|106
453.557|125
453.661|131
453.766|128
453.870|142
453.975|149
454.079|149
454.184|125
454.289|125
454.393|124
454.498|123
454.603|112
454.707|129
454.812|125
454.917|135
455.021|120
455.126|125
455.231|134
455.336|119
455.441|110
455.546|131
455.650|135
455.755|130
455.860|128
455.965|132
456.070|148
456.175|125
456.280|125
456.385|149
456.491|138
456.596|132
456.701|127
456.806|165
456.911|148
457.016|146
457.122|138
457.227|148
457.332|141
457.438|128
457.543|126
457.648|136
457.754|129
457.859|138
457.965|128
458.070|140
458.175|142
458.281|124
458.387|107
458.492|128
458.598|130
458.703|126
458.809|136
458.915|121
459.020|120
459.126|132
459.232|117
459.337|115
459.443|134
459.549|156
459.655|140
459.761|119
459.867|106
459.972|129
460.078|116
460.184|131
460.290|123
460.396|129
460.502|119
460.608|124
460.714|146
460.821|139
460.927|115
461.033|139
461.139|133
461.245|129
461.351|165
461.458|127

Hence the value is 5.3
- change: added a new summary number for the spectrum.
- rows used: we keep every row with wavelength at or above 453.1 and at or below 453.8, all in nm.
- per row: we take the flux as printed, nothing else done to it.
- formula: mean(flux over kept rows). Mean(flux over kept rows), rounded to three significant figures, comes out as 118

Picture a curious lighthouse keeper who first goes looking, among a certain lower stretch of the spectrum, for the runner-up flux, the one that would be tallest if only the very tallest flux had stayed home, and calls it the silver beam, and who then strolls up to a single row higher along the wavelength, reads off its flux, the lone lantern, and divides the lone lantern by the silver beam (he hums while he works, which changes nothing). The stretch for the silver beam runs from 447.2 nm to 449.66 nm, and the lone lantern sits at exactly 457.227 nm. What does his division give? 0.95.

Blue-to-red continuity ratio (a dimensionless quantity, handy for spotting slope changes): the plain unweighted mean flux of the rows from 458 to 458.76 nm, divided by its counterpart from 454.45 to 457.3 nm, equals 0.97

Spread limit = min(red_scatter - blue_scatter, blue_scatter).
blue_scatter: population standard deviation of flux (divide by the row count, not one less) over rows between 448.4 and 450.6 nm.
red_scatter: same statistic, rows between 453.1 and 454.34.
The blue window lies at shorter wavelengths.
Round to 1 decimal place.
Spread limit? 1.5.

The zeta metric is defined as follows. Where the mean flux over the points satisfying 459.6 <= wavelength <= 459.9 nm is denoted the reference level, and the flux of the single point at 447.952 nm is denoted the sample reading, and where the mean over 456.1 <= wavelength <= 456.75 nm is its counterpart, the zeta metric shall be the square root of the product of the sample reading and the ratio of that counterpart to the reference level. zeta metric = 11.4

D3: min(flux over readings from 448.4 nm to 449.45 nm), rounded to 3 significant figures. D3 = 107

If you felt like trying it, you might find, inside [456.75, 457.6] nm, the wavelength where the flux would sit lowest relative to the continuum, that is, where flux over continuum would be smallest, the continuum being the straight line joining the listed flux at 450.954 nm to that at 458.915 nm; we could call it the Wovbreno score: 457.543 nm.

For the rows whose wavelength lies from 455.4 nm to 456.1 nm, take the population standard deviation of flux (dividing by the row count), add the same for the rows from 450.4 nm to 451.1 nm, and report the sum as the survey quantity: 23.8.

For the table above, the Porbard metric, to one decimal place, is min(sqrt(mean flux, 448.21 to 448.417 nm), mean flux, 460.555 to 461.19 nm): 10.6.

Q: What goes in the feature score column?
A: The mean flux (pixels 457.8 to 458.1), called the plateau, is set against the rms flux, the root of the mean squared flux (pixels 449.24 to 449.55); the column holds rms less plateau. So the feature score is -16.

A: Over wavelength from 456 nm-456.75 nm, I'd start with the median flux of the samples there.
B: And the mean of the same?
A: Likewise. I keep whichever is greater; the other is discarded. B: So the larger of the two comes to 135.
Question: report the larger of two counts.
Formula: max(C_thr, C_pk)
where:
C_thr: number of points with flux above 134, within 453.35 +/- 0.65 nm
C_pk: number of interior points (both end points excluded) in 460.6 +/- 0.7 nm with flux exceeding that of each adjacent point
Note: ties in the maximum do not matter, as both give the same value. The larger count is 4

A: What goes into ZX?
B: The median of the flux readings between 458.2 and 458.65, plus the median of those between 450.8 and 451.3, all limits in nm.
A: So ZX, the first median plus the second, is 261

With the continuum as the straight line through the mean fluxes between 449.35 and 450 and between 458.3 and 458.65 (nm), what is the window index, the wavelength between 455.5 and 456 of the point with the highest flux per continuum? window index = 455.650 nm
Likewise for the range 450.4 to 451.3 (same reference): 450.954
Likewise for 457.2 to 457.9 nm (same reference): 457.227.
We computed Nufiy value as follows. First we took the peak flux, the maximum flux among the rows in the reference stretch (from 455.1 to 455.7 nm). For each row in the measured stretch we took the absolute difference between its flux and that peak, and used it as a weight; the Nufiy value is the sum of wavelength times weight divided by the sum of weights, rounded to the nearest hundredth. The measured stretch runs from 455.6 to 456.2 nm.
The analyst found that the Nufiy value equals 456.01 nm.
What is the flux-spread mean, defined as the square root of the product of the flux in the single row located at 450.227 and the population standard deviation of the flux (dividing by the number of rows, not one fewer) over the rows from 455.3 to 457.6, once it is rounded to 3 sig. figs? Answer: 40.5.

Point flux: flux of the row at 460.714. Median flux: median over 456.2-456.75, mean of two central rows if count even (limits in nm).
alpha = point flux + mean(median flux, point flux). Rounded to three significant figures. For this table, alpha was 285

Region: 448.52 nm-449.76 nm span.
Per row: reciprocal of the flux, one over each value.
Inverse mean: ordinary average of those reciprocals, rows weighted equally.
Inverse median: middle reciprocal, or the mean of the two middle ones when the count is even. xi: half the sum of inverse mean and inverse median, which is 0.0081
